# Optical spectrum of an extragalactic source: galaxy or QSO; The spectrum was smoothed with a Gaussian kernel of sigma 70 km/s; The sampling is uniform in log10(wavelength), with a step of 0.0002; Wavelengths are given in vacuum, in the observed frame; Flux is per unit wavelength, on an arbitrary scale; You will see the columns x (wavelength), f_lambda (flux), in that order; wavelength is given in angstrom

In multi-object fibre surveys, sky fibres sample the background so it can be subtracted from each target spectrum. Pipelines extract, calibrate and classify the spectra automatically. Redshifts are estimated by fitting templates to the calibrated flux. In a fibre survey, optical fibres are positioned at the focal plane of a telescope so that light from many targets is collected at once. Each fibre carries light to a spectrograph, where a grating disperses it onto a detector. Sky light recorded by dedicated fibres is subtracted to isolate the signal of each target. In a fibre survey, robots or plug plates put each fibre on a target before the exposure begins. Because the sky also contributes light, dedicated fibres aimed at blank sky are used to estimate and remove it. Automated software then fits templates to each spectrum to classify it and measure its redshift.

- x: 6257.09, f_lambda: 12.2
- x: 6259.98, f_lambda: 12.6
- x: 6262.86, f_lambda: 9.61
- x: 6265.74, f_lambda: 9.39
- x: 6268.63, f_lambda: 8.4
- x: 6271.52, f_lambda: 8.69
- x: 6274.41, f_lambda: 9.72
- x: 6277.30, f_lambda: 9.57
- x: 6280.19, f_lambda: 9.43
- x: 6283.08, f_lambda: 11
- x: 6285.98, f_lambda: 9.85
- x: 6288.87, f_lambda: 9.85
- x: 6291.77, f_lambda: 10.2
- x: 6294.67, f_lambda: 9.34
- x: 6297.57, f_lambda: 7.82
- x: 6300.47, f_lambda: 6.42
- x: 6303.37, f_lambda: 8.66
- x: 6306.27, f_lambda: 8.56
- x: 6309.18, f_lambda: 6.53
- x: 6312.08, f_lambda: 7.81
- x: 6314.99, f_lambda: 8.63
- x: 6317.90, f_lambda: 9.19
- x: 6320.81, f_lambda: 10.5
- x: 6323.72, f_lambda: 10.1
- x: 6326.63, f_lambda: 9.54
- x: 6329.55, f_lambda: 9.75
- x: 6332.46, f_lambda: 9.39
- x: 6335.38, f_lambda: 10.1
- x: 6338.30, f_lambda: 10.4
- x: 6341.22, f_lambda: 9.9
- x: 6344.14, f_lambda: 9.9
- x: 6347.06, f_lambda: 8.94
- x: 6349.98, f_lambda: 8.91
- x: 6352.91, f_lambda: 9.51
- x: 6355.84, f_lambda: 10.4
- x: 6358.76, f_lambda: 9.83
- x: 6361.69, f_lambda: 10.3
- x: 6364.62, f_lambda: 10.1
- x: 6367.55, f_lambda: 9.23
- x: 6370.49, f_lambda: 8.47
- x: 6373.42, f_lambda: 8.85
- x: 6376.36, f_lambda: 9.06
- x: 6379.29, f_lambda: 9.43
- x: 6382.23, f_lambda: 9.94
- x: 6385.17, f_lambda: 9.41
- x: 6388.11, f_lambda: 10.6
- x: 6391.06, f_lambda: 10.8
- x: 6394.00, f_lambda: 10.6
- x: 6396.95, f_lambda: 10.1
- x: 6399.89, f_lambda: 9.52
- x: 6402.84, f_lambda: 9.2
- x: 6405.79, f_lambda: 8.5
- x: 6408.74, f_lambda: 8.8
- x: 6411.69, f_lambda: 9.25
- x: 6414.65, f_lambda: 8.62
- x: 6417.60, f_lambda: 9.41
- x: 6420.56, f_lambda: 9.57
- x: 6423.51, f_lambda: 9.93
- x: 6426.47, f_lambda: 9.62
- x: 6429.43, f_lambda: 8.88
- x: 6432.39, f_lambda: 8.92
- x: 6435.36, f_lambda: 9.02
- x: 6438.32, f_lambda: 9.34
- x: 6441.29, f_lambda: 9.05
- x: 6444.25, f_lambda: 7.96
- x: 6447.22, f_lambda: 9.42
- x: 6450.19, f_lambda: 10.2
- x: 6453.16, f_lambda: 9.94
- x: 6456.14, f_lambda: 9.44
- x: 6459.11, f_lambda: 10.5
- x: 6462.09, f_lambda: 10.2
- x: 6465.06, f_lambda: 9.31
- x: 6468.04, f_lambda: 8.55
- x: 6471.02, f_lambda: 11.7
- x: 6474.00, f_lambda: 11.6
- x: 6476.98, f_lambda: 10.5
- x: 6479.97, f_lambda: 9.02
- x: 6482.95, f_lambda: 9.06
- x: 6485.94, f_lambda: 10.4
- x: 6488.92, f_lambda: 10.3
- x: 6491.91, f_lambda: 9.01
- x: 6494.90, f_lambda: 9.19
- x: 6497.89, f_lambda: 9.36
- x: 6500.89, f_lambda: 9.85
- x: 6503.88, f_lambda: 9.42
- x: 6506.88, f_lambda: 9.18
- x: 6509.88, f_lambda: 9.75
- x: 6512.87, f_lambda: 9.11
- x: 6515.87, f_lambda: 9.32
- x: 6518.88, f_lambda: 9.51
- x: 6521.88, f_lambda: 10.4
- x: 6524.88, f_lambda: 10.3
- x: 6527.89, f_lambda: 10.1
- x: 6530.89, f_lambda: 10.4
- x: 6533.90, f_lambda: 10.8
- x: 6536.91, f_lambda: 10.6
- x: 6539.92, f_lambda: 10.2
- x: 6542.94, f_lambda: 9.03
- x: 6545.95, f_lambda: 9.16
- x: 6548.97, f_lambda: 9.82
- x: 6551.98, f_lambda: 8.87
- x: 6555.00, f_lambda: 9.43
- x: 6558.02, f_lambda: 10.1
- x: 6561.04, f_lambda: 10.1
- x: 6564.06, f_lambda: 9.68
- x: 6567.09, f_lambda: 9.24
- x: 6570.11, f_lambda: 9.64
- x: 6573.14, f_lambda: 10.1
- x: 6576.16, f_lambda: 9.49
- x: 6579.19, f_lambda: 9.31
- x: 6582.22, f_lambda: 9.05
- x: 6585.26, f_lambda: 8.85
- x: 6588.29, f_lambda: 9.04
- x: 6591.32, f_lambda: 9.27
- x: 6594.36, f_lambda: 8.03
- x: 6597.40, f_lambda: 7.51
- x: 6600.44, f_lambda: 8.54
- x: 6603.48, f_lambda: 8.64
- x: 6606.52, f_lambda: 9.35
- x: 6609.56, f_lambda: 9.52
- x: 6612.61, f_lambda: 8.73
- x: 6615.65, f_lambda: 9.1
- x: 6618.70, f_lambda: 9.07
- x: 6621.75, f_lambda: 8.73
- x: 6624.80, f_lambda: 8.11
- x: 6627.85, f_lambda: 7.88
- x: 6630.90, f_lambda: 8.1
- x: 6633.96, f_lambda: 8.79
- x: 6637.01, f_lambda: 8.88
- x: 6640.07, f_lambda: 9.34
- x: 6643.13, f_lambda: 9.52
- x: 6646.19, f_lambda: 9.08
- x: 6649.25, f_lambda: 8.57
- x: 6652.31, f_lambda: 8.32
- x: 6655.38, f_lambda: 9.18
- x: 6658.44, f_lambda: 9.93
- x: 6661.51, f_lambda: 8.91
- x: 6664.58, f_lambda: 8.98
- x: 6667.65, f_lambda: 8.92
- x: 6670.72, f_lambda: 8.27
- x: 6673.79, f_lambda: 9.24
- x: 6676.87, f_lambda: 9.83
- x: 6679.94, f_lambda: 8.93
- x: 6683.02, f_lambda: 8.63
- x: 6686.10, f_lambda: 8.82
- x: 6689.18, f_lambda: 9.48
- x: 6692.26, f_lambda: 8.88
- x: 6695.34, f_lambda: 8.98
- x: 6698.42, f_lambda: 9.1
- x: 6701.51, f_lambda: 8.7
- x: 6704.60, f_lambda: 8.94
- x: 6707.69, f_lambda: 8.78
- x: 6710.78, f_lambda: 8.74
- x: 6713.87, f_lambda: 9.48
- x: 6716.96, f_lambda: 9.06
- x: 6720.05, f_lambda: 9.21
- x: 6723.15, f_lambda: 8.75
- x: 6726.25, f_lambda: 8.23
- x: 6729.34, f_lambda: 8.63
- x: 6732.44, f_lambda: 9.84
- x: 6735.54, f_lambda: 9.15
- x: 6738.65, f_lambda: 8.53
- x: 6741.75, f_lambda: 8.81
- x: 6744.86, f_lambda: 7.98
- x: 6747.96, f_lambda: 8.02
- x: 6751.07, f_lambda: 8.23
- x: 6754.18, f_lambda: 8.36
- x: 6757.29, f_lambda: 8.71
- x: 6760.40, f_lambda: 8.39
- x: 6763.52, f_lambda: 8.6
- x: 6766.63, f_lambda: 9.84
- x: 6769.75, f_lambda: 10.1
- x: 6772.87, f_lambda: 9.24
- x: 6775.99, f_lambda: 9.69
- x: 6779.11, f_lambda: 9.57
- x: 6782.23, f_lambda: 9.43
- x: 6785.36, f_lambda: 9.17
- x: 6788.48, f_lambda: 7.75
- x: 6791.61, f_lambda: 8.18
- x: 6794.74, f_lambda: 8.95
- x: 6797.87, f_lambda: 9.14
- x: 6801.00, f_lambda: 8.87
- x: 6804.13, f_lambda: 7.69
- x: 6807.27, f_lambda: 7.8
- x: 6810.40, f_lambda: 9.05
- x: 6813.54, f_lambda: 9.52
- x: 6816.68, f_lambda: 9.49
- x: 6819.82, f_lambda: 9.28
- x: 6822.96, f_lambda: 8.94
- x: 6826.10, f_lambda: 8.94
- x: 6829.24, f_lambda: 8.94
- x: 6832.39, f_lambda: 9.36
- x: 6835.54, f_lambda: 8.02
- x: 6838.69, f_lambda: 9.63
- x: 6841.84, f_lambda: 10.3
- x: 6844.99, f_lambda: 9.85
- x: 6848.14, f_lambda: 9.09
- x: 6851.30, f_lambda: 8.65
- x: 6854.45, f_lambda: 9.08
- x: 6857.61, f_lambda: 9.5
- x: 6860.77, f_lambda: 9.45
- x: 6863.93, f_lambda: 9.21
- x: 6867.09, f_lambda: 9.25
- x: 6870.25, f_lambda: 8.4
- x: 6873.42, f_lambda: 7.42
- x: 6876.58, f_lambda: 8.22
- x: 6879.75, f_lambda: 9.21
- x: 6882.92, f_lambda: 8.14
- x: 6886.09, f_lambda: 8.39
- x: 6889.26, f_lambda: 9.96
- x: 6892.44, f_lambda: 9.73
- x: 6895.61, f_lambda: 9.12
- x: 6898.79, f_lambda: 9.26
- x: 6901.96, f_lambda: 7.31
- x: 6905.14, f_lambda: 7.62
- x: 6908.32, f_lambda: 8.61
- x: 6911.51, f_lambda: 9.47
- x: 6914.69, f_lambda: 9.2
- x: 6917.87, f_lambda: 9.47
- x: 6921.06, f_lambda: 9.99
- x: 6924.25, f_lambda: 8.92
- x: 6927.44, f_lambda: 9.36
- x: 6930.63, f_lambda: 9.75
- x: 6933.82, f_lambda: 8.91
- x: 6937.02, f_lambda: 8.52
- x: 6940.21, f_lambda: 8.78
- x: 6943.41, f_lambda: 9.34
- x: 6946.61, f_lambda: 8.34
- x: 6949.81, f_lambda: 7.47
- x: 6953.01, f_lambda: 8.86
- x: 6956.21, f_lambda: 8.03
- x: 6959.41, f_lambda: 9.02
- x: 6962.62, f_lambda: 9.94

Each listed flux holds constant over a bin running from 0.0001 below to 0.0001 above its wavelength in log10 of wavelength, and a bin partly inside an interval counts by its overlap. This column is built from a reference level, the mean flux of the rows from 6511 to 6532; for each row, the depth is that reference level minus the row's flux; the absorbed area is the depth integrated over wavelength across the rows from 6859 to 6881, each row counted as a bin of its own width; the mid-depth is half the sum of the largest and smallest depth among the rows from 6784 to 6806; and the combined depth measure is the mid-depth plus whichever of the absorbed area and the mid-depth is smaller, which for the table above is 2.9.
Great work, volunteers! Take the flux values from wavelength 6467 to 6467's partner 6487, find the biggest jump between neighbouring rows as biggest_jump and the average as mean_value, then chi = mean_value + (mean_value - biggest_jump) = 17.1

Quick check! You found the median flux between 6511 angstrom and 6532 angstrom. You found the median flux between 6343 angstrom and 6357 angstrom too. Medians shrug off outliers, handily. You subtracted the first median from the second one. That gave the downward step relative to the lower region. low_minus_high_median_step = -0.59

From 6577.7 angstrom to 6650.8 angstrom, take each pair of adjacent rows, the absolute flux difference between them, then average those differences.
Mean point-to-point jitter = 0.42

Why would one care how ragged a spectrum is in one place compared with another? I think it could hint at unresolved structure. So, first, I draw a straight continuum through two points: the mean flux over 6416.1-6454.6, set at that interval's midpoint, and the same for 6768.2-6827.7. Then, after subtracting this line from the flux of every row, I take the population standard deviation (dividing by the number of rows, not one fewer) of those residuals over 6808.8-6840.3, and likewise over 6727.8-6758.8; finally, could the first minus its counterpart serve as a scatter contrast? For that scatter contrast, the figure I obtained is -0.1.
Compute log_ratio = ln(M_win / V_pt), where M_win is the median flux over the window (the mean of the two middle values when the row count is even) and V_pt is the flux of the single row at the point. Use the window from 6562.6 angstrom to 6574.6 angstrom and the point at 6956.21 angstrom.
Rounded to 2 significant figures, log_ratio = 0.18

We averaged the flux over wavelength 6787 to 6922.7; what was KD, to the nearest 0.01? 8.92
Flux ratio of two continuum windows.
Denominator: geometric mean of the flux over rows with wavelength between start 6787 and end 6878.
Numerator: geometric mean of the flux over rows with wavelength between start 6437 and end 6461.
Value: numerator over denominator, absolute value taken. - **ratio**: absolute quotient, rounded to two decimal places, 1.07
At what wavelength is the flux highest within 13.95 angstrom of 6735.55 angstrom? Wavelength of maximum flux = 6732.44 angstrom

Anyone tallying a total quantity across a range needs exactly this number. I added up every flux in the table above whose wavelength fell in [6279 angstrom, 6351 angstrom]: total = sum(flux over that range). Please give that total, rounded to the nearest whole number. 231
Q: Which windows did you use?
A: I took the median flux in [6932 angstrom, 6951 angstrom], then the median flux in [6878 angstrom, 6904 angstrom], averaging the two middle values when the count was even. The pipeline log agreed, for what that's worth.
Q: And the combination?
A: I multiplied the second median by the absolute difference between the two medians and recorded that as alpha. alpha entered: 4.7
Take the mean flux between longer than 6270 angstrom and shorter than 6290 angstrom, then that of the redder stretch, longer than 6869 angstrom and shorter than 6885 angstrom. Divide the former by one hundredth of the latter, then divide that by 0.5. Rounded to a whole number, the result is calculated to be 235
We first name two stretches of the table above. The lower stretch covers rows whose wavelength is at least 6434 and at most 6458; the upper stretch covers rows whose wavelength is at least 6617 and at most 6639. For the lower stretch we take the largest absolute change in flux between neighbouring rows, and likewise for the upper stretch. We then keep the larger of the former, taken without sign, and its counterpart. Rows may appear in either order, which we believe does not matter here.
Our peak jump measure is 1.46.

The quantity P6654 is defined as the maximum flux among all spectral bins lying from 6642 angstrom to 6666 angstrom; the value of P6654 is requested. 9.93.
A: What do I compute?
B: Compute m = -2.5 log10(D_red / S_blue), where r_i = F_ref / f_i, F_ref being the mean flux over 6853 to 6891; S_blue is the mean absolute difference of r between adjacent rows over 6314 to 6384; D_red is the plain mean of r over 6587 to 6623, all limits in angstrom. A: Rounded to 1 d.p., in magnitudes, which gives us -3.3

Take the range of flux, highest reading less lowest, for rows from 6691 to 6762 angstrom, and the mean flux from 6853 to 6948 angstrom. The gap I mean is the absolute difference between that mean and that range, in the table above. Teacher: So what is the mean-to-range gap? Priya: 7.1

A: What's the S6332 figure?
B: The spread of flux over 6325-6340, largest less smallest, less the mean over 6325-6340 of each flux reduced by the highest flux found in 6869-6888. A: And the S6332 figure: 0.38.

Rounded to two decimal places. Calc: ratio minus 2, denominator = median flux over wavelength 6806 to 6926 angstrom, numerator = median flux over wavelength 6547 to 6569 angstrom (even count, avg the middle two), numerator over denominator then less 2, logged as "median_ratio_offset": -0.94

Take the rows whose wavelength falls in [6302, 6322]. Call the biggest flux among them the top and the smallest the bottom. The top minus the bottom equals 4.0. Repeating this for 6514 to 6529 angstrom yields 1.1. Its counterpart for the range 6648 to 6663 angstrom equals 1.6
